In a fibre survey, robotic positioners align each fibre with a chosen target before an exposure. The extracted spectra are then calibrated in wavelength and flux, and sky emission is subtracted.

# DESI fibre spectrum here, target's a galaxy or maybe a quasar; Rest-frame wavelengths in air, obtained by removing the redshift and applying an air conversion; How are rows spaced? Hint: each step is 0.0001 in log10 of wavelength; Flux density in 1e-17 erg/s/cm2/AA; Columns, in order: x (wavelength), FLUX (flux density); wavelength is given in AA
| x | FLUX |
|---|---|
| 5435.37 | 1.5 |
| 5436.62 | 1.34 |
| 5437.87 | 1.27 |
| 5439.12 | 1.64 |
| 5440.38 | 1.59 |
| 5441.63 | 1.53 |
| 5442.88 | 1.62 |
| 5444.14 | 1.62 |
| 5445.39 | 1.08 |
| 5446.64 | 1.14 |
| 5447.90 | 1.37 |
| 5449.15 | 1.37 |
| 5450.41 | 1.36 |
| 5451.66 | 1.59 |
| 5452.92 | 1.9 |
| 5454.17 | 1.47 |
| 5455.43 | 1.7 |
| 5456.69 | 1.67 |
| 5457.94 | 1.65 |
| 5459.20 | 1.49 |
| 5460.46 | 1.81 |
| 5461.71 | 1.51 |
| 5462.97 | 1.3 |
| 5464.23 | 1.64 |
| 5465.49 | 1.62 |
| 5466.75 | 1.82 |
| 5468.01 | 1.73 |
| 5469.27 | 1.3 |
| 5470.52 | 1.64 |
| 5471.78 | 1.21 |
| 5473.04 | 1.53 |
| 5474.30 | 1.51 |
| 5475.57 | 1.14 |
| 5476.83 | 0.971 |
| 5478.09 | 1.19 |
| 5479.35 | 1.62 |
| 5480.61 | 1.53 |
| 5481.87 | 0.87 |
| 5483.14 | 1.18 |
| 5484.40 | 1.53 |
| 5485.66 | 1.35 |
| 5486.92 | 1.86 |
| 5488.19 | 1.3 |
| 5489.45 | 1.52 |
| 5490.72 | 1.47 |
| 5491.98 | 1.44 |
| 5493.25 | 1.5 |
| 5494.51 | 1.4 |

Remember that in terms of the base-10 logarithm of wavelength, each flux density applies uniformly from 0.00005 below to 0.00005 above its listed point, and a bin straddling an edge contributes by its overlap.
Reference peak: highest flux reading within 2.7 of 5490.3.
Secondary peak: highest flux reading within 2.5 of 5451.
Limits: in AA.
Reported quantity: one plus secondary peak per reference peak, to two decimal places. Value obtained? 2.25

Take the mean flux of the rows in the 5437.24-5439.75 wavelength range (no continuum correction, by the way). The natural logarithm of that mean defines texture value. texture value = 0.375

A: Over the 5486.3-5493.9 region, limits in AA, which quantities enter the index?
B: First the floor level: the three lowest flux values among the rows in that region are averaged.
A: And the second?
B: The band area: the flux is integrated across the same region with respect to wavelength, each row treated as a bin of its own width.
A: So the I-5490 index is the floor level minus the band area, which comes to -10.1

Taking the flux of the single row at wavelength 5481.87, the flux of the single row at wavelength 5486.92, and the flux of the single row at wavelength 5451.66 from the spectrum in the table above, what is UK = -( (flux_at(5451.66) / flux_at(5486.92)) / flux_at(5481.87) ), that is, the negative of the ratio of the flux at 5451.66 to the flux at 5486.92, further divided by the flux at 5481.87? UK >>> -1.0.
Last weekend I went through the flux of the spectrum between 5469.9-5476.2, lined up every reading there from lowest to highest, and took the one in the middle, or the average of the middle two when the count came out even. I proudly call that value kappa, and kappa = 1.51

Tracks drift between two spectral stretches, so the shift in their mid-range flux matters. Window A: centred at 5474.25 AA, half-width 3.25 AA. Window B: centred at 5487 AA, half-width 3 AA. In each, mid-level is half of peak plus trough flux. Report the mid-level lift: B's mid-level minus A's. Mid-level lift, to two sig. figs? 0.33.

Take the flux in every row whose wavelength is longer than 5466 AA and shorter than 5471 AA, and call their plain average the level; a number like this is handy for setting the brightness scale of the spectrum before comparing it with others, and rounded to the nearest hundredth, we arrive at 1.62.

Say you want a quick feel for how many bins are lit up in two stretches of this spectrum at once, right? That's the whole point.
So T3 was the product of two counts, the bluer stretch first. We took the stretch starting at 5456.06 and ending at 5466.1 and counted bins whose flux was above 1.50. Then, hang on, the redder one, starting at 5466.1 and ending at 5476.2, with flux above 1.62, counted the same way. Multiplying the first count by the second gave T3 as 18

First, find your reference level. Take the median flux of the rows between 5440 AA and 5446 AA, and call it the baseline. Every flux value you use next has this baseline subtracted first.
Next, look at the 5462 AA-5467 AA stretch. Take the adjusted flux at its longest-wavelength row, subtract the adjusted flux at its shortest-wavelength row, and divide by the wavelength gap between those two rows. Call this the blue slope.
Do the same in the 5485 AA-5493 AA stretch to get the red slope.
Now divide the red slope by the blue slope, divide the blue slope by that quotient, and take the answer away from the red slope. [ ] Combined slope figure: -1.31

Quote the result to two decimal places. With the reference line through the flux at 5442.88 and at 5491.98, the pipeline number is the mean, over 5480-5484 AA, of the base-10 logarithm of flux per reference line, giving -0.10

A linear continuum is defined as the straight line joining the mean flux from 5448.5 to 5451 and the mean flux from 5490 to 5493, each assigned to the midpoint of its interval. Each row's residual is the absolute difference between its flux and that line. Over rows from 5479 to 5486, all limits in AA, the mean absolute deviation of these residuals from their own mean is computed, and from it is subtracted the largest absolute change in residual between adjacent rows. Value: -0.34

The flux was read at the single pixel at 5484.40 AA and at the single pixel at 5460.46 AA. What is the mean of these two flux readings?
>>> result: 1.67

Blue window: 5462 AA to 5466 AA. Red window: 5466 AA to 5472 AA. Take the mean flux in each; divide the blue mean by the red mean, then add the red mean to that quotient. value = 2.53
